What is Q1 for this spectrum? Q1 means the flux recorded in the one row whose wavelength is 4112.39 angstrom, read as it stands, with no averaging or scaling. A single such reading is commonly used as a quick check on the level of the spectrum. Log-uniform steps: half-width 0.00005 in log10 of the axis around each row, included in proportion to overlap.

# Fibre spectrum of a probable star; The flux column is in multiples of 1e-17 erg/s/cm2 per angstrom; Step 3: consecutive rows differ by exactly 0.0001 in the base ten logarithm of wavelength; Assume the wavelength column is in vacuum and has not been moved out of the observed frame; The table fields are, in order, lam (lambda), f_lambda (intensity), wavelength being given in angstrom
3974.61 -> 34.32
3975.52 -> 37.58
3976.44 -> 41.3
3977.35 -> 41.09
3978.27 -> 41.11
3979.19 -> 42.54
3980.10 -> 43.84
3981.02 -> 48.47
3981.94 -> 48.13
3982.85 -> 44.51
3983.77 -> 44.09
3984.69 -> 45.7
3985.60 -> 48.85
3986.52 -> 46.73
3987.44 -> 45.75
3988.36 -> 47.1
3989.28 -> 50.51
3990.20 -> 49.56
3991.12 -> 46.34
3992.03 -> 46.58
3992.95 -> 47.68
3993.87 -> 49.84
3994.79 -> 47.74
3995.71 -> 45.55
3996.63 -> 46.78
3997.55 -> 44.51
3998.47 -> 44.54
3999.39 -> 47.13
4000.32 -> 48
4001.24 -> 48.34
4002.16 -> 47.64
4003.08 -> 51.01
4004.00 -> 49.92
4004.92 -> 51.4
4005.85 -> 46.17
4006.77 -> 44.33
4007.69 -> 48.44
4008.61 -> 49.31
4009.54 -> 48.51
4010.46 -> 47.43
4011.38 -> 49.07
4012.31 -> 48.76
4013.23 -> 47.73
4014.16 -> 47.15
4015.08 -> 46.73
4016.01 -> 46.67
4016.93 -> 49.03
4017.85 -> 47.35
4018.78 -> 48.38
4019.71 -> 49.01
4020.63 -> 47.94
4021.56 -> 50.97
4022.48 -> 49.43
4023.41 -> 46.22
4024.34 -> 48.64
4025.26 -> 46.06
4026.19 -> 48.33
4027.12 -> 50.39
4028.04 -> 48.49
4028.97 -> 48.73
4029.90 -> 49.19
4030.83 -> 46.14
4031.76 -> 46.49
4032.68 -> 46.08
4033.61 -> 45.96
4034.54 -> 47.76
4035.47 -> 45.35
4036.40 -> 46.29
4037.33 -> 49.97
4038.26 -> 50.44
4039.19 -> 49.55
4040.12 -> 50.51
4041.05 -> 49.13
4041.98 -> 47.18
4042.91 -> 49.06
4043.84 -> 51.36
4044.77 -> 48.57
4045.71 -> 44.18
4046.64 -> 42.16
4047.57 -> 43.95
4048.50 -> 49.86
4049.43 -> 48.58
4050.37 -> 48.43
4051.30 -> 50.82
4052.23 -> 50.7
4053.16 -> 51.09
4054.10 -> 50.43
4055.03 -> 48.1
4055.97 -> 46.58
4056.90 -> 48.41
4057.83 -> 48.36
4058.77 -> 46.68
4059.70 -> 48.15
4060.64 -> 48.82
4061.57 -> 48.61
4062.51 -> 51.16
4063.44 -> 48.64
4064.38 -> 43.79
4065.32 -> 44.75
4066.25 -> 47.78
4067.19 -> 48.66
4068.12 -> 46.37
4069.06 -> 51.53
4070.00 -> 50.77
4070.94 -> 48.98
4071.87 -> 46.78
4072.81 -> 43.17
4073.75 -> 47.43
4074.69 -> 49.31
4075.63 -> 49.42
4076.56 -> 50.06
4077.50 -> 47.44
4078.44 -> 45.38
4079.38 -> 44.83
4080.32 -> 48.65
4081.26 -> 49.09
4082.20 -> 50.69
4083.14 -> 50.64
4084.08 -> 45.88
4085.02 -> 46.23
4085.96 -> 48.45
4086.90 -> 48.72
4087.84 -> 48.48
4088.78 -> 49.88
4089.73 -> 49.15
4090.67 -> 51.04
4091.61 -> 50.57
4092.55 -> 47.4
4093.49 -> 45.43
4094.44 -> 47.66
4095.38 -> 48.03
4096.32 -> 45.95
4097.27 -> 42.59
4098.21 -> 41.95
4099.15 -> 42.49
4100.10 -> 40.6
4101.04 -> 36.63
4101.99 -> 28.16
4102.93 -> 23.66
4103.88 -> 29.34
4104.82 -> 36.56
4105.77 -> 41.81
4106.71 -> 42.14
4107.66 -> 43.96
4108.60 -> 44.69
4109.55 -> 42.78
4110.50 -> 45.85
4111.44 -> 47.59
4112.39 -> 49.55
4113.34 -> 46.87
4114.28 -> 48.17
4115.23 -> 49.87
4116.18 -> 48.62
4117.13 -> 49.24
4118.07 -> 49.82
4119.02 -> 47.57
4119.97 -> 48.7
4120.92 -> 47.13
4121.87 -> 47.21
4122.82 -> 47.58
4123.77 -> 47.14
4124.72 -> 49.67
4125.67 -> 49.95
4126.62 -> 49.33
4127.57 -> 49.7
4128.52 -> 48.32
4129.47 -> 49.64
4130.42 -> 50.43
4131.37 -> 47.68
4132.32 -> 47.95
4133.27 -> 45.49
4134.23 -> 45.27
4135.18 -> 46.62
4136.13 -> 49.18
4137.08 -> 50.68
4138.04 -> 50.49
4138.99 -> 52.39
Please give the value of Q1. 49.55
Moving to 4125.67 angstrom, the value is 49.95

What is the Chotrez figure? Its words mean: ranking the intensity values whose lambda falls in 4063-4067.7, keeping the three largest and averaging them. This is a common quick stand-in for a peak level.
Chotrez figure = 48.4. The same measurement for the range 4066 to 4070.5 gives 50.3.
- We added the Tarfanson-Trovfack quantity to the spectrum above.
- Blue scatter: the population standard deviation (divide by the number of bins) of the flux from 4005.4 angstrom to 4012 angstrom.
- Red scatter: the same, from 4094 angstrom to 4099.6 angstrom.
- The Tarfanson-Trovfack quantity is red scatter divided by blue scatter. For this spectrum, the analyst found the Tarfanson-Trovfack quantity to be 1.5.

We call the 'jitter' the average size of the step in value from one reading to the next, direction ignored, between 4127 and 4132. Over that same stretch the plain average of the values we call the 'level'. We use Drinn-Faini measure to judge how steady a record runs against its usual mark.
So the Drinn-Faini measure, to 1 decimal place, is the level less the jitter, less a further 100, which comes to -52.4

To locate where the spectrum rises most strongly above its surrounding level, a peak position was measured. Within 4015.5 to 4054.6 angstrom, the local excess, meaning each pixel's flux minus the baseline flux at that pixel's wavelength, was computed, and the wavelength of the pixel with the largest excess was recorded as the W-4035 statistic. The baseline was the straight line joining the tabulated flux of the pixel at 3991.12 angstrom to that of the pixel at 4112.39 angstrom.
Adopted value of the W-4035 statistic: 4021.56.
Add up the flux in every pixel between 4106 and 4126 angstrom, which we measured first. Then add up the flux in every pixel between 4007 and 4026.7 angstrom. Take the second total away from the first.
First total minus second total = -17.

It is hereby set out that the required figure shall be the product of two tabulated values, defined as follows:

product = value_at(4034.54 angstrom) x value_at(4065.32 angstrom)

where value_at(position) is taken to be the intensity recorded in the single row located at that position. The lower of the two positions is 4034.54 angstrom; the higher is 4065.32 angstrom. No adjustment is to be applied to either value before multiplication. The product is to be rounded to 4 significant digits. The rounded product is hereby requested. 2137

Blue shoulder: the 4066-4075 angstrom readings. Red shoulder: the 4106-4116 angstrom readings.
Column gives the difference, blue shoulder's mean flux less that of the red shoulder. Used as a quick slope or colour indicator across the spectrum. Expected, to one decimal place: 1.9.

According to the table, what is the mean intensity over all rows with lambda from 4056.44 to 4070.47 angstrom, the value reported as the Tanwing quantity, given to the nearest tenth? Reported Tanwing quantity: 48.2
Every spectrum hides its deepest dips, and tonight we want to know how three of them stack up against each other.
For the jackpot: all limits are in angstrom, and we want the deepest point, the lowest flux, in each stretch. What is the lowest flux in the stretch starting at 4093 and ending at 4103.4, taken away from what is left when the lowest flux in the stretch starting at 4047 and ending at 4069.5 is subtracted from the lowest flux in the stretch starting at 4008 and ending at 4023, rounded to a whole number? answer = -21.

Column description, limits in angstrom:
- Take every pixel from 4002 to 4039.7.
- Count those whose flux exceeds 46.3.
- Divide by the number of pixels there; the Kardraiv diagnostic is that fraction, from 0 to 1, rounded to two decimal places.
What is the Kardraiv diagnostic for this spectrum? 0.78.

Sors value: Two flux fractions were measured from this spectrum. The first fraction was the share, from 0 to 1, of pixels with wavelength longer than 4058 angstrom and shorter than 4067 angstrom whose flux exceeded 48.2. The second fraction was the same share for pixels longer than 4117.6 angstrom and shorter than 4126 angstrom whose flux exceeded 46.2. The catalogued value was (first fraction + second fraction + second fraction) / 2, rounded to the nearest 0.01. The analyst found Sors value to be 1.22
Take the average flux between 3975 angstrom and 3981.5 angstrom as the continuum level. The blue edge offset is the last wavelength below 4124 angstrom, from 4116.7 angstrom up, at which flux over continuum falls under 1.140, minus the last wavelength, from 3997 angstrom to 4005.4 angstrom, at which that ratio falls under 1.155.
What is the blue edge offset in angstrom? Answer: 121.6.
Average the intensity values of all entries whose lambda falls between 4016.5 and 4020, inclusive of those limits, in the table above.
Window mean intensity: 48.4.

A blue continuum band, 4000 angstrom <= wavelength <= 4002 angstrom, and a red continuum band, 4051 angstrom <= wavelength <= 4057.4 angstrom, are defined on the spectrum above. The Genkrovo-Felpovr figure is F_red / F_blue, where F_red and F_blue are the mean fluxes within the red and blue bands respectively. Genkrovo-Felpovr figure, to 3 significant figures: 1.03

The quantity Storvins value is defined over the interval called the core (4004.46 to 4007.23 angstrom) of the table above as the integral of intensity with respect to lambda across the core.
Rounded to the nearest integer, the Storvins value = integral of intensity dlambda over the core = 131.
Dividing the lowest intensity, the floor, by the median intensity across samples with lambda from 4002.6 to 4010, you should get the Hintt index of 0.906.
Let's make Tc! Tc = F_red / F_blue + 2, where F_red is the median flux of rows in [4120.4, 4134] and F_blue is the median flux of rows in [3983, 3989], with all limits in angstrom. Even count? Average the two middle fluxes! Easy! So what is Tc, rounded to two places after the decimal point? 3.04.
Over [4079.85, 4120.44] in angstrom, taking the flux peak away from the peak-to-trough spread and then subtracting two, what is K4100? -25.7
